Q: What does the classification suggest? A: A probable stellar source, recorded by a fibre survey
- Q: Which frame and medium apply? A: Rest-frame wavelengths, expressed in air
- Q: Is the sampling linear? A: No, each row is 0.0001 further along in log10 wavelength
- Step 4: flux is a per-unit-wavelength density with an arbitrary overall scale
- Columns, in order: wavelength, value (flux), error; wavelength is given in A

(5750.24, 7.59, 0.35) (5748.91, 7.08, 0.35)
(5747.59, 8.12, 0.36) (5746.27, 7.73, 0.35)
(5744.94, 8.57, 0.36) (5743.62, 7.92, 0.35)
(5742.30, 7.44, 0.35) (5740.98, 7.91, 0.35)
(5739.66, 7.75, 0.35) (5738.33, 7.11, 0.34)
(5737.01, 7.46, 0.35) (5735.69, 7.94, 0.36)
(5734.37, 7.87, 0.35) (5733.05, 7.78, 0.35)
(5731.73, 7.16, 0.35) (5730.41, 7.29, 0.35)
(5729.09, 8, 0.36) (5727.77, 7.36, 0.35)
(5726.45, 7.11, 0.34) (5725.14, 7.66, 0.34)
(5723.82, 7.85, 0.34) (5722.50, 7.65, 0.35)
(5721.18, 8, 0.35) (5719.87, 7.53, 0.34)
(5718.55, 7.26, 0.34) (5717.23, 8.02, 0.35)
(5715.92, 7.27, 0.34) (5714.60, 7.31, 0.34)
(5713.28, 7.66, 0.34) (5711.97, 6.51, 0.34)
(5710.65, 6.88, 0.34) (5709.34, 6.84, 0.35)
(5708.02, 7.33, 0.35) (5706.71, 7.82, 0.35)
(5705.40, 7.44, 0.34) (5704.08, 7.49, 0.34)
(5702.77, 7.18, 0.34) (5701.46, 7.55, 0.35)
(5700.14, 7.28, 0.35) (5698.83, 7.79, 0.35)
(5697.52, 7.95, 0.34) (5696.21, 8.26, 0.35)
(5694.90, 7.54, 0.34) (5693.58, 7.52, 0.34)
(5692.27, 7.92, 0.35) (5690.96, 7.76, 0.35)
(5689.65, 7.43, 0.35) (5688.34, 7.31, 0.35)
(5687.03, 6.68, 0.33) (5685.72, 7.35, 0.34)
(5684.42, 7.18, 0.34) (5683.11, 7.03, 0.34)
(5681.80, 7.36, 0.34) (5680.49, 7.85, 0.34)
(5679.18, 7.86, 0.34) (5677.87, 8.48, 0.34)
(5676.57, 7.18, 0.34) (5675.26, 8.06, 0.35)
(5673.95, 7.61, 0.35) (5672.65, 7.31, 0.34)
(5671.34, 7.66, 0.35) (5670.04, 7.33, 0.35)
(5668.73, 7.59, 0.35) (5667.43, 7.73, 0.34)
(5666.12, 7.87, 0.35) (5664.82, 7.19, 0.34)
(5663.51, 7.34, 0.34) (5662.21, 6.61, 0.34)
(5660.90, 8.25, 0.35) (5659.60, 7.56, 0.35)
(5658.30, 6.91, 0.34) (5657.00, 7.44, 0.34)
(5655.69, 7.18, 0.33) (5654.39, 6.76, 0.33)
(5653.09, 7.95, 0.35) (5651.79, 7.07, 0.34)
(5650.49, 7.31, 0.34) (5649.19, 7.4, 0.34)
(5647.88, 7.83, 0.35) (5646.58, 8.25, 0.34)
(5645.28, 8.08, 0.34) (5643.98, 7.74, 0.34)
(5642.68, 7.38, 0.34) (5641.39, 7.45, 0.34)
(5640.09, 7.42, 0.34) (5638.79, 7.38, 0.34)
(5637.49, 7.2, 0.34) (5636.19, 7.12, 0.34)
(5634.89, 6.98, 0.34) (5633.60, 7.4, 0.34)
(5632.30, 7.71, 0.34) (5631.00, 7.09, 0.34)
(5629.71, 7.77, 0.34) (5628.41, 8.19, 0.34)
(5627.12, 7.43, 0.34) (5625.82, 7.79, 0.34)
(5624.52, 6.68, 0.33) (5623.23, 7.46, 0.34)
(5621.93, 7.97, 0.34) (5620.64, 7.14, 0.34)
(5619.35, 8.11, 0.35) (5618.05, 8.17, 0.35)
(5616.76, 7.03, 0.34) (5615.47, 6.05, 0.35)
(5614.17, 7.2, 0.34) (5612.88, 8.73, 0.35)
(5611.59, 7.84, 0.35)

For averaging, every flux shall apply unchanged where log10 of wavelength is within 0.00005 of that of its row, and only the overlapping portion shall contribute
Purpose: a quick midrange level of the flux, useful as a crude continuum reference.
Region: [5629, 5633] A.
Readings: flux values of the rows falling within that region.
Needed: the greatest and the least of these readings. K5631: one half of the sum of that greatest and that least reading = 7.43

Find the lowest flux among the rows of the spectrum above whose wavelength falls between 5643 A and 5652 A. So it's 7.07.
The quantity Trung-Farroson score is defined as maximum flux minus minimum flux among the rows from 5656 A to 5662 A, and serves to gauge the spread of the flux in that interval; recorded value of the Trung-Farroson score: 1.3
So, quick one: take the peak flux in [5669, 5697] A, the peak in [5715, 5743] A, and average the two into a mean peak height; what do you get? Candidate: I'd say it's 8.25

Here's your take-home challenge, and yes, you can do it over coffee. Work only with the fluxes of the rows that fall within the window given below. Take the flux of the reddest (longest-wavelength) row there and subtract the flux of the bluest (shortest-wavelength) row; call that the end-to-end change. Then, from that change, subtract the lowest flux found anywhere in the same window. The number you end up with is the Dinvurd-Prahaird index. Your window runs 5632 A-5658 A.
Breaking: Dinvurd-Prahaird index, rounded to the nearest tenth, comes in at -7.0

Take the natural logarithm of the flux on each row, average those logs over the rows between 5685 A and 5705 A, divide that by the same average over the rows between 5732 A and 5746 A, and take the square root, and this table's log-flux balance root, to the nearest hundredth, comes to 0.99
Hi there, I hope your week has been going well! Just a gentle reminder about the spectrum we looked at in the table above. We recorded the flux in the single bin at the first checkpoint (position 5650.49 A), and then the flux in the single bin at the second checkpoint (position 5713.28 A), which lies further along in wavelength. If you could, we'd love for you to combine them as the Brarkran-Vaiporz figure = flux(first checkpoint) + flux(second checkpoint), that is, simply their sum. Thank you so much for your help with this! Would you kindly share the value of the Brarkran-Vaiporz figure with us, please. 15.0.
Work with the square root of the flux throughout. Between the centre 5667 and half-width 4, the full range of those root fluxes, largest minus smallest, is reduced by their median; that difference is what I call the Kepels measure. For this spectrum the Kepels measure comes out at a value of -2.61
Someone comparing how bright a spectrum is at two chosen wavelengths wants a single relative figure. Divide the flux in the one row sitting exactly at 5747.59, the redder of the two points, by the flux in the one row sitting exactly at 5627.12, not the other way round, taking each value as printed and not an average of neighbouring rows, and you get 1.09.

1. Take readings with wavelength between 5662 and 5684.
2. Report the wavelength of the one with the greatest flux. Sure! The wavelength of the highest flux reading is 5677.87 A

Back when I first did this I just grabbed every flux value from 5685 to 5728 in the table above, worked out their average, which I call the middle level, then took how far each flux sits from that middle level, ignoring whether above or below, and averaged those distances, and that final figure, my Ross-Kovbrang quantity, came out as 0.30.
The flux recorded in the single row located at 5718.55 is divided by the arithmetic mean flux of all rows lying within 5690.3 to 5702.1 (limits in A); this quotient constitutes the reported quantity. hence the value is 0.94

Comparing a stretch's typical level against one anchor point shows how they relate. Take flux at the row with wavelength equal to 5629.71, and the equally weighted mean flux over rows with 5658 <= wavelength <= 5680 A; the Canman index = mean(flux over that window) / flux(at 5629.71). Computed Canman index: 0.97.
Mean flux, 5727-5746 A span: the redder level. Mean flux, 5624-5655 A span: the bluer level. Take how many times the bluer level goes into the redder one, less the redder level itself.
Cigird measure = -6.7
